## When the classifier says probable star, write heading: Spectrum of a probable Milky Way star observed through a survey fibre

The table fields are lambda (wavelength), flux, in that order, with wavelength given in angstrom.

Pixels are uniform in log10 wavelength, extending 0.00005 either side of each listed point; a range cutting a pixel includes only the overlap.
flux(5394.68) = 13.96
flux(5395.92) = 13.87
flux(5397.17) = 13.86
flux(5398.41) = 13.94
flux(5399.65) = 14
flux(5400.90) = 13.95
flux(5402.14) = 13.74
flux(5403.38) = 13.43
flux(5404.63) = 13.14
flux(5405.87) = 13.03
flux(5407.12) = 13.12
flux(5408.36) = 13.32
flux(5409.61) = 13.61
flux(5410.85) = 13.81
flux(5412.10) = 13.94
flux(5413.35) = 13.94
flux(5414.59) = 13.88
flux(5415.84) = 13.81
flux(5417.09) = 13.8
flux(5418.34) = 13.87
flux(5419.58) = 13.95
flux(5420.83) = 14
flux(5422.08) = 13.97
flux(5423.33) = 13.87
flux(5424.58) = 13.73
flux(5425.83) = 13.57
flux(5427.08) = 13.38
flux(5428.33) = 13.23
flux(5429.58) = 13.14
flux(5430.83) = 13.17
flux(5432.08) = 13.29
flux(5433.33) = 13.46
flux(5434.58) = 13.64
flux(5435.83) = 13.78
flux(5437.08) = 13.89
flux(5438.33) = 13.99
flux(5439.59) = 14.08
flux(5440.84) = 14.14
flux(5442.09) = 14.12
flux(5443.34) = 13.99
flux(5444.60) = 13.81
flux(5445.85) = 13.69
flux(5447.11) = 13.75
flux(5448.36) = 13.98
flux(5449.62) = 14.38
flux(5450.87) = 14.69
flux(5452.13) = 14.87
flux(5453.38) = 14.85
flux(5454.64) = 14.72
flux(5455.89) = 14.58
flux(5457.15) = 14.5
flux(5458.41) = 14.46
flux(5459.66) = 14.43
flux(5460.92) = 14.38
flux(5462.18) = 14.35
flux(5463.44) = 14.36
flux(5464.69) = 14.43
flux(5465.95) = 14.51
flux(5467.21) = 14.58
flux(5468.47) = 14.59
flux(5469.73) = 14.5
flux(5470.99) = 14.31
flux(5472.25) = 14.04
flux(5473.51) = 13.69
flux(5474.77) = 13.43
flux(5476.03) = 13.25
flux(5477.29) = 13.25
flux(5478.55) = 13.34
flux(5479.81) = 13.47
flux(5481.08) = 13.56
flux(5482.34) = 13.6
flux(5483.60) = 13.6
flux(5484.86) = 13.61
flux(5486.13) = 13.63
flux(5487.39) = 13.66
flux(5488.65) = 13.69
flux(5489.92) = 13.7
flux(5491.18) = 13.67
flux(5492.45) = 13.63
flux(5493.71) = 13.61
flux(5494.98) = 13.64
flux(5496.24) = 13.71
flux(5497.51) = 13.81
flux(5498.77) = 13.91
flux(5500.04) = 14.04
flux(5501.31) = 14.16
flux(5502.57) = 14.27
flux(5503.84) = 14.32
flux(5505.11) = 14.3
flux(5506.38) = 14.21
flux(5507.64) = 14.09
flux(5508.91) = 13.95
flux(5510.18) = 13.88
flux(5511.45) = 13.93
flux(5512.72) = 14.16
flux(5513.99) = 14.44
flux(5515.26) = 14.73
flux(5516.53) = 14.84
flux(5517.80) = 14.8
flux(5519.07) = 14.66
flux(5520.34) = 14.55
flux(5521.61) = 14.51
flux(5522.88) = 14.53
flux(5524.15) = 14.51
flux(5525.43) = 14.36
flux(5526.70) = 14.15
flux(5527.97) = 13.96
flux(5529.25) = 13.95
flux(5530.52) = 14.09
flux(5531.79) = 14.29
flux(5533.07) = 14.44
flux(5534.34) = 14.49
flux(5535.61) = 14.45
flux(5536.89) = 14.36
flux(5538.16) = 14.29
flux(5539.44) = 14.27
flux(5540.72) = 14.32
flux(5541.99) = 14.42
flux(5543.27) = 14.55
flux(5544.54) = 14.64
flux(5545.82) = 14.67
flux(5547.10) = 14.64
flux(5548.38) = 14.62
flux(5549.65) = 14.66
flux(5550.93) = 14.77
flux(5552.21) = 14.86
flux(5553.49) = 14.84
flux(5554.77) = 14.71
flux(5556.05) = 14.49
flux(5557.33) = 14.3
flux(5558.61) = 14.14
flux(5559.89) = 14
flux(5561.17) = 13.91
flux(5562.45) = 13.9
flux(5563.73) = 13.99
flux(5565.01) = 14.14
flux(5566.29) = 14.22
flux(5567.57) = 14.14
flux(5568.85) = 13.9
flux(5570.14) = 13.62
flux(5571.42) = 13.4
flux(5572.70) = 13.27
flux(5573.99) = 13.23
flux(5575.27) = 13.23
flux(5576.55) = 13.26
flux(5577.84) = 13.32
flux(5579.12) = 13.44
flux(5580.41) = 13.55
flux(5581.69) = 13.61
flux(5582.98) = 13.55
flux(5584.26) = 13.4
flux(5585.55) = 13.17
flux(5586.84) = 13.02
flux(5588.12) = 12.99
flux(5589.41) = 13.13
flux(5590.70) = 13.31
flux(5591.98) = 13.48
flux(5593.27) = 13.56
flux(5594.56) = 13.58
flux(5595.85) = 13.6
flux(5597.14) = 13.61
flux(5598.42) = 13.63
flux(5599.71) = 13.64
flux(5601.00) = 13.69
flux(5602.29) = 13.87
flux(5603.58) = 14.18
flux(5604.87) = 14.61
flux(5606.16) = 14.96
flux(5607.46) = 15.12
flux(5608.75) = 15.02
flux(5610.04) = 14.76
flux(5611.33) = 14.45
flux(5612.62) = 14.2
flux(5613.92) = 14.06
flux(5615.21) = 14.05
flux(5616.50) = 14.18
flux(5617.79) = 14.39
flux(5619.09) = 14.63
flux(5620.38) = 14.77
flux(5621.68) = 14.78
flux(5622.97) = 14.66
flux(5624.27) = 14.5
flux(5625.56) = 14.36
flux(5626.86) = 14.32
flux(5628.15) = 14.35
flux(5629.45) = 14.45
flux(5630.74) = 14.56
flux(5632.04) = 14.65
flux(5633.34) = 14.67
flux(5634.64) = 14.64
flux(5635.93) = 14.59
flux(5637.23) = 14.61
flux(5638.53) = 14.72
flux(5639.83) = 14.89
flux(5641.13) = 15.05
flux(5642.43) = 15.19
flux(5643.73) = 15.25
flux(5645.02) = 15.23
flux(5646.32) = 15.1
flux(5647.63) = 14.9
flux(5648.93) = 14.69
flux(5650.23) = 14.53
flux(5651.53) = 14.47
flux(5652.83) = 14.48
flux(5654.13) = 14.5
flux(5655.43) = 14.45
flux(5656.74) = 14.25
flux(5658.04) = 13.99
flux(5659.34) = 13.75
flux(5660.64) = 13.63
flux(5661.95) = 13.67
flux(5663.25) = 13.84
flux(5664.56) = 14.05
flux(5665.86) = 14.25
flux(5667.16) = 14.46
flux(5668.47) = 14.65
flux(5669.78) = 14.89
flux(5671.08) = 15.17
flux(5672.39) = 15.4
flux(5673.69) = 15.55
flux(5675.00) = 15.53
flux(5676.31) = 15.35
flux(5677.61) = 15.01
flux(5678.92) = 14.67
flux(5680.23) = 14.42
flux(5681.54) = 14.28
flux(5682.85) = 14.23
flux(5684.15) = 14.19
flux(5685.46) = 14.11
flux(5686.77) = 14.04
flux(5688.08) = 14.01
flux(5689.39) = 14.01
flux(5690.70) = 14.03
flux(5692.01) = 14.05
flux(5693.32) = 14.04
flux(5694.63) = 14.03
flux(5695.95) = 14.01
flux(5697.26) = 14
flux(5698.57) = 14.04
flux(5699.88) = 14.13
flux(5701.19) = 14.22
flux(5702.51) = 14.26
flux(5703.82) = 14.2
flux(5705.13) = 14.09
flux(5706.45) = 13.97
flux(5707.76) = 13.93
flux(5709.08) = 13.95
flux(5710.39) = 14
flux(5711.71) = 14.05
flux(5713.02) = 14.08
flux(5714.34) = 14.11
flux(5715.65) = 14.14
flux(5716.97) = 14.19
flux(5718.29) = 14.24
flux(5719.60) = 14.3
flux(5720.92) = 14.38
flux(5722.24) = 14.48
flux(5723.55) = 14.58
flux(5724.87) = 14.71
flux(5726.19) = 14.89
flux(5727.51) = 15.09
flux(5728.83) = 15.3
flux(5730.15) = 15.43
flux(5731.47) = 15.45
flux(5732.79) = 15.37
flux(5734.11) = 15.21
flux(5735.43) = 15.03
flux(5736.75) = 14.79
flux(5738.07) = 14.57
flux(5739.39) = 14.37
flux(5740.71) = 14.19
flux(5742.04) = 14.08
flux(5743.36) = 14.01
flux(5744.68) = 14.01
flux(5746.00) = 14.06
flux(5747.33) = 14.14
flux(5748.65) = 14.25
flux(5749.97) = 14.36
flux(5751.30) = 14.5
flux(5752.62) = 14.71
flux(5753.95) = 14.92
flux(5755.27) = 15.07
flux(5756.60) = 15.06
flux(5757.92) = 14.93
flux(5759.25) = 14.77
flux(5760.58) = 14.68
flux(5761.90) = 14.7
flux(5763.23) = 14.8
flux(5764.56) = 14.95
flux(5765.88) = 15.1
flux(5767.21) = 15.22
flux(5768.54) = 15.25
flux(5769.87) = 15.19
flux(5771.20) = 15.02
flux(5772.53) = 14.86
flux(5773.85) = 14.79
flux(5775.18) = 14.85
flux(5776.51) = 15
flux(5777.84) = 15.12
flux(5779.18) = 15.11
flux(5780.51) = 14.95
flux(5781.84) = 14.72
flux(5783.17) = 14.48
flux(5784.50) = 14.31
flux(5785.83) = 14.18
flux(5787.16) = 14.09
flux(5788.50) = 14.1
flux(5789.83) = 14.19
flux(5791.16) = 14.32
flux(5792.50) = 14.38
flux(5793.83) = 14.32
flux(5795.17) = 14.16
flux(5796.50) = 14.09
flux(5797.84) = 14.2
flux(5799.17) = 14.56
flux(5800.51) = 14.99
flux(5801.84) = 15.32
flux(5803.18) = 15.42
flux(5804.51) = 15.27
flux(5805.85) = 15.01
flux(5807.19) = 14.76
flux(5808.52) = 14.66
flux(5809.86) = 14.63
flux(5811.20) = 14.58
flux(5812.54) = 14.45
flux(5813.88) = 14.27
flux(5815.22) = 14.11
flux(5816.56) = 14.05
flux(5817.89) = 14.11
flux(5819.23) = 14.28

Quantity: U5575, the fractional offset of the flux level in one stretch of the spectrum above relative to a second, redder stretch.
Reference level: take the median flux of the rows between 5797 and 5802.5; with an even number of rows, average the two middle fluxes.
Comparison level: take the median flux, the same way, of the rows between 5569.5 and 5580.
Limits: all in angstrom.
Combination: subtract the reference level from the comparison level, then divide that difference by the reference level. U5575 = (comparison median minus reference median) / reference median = -0.10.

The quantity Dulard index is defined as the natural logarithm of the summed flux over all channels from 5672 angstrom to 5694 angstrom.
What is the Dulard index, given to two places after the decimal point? 5.51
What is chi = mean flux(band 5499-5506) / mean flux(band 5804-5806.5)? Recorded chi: 0.94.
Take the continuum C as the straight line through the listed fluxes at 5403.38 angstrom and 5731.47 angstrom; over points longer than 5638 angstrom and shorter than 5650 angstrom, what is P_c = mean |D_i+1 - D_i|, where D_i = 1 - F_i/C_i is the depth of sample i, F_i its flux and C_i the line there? 0.0091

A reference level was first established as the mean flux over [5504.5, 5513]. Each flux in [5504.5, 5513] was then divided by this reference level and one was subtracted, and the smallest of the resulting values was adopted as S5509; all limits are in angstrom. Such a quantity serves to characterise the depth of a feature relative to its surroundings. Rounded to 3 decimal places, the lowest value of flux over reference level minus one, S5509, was -0.014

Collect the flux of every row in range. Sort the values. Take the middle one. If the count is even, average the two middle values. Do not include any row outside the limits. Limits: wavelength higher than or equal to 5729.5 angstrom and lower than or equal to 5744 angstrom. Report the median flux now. 14.8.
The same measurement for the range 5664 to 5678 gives 15.0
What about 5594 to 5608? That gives 13.7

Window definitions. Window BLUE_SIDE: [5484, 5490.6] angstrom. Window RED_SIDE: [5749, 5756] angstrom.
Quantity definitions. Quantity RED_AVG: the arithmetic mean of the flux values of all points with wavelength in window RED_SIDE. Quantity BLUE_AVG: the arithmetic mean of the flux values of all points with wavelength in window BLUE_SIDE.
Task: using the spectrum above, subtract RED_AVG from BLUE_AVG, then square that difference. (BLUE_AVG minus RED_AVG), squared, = 1.1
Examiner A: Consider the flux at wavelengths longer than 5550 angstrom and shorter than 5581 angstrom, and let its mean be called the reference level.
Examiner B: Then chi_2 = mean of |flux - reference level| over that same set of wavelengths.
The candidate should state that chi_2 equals 0.44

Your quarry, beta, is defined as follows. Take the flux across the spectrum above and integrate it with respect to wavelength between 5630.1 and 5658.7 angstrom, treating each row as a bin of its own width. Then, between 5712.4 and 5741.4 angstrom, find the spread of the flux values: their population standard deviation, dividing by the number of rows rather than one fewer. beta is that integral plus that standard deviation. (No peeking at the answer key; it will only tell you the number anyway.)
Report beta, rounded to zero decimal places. 421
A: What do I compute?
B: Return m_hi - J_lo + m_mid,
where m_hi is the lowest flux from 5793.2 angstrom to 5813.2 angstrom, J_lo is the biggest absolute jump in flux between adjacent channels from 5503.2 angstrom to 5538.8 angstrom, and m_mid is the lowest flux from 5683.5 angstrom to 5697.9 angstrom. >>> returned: 27.8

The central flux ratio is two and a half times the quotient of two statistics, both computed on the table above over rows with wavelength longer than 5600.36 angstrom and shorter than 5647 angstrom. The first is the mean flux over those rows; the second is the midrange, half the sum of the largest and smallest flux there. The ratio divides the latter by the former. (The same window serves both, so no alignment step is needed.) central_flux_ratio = 2.48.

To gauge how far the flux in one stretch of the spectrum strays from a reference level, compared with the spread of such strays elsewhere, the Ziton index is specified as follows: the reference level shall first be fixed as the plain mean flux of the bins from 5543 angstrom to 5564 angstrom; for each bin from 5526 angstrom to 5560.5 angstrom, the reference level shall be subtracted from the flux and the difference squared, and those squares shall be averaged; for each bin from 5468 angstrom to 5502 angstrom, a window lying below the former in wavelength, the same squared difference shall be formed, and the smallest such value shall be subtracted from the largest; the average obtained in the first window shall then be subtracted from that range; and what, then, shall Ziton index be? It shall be 1.4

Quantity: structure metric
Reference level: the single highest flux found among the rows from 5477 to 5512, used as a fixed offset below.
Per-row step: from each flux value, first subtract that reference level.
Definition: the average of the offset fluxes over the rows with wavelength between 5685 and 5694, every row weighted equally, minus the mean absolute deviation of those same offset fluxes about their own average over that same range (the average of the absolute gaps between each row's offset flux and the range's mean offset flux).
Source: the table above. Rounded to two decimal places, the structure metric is -0.30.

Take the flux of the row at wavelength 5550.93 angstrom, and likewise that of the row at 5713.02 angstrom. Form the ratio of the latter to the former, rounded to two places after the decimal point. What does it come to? 0.95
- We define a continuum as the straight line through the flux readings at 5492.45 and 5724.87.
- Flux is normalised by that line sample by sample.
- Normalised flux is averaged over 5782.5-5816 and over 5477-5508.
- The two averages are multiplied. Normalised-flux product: 0.97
